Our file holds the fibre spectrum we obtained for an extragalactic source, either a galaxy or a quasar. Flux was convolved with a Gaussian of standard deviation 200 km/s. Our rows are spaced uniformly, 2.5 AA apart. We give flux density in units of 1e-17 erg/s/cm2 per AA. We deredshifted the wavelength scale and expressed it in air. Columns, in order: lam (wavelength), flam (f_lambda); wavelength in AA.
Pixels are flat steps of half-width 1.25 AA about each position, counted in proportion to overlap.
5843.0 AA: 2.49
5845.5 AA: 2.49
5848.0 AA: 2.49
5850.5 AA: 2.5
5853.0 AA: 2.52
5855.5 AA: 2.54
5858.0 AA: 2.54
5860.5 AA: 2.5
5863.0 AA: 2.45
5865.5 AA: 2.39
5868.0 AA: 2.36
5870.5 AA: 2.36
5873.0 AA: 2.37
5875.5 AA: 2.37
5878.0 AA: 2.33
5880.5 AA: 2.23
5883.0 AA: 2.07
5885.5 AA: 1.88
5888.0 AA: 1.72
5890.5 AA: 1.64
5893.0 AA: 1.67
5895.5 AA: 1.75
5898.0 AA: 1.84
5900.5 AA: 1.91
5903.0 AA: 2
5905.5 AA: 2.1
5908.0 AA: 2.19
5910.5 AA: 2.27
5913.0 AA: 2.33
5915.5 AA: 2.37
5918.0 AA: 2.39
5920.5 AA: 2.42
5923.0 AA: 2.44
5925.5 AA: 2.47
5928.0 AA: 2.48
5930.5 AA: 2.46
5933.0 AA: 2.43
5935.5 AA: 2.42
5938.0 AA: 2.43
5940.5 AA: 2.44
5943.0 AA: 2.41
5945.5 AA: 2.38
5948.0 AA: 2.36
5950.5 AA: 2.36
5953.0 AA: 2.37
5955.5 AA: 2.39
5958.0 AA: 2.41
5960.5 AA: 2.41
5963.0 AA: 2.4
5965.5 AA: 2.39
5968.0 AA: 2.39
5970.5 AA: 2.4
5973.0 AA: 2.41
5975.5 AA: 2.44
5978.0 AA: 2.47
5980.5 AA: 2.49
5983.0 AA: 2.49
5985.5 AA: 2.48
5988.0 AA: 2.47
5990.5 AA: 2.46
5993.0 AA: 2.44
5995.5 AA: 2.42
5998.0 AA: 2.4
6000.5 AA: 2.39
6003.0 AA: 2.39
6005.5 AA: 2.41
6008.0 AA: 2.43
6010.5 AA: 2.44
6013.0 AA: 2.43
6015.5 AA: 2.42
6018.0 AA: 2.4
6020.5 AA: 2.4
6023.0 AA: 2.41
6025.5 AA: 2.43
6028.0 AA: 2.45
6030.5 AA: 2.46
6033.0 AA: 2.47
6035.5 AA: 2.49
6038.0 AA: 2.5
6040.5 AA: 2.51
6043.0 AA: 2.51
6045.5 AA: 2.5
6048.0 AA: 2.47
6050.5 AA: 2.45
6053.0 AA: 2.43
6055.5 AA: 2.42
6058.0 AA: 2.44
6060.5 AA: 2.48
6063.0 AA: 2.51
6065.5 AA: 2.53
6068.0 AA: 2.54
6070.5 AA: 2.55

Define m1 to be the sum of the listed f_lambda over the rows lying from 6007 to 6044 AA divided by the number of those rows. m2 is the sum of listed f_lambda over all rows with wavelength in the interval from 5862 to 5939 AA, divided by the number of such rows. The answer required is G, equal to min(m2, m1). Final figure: 2.21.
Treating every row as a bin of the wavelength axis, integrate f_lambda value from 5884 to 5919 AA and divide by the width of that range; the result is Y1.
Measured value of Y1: 2.00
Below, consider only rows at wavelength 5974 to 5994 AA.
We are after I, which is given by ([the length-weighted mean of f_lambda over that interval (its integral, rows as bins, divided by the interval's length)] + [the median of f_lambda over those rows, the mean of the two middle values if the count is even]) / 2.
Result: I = 2.47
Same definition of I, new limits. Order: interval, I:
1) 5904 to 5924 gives 2.33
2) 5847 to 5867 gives 2.49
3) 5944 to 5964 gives 2.39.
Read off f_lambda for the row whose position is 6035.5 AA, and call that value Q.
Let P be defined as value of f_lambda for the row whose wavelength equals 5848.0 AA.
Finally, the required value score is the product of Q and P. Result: 6.2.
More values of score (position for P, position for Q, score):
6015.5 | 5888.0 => 4.2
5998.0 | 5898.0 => 4.4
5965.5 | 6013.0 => 5.8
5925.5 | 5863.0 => 6.1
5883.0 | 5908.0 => 4.5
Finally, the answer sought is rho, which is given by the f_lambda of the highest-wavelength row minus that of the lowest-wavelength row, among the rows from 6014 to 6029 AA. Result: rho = 0.030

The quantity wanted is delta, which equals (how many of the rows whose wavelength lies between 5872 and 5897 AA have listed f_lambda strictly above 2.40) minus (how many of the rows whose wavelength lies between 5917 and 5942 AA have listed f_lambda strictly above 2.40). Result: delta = -9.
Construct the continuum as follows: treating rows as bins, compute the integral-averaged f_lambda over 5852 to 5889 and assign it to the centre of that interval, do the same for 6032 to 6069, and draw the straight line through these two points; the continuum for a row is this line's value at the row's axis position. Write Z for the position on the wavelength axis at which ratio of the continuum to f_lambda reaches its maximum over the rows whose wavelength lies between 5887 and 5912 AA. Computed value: 5890.5 AA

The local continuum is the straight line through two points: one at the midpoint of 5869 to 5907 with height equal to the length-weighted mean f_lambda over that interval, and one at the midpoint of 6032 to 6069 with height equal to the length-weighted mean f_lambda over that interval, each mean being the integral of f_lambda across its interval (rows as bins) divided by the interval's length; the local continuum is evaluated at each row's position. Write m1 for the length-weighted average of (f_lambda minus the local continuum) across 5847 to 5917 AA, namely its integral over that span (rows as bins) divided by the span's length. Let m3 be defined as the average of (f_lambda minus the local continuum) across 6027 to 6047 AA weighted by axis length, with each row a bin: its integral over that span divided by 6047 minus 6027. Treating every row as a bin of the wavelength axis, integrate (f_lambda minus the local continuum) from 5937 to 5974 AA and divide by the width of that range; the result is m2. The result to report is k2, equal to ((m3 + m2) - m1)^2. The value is 0.00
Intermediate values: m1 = 0.20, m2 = 0.18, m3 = 0.04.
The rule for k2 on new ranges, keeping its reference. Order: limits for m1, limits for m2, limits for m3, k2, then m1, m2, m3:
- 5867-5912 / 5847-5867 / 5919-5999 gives 0.53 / 0.04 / 0.56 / 0.20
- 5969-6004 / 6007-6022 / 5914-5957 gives 0.02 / 0.14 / 0.04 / 0.26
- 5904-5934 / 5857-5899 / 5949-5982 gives 0.01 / 0.25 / 0.15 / 0.17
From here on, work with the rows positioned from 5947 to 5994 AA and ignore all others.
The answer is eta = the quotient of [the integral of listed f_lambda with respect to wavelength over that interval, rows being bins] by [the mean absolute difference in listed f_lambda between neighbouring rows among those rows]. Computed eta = 9317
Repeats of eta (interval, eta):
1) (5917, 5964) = 6589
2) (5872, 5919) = 1184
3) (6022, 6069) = 6751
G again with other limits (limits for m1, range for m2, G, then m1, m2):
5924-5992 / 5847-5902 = 2.20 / 2.43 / 2.20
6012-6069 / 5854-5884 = 2.38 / 2.46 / 2.38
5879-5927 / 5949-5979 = 2.09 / 2.09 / 2.40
